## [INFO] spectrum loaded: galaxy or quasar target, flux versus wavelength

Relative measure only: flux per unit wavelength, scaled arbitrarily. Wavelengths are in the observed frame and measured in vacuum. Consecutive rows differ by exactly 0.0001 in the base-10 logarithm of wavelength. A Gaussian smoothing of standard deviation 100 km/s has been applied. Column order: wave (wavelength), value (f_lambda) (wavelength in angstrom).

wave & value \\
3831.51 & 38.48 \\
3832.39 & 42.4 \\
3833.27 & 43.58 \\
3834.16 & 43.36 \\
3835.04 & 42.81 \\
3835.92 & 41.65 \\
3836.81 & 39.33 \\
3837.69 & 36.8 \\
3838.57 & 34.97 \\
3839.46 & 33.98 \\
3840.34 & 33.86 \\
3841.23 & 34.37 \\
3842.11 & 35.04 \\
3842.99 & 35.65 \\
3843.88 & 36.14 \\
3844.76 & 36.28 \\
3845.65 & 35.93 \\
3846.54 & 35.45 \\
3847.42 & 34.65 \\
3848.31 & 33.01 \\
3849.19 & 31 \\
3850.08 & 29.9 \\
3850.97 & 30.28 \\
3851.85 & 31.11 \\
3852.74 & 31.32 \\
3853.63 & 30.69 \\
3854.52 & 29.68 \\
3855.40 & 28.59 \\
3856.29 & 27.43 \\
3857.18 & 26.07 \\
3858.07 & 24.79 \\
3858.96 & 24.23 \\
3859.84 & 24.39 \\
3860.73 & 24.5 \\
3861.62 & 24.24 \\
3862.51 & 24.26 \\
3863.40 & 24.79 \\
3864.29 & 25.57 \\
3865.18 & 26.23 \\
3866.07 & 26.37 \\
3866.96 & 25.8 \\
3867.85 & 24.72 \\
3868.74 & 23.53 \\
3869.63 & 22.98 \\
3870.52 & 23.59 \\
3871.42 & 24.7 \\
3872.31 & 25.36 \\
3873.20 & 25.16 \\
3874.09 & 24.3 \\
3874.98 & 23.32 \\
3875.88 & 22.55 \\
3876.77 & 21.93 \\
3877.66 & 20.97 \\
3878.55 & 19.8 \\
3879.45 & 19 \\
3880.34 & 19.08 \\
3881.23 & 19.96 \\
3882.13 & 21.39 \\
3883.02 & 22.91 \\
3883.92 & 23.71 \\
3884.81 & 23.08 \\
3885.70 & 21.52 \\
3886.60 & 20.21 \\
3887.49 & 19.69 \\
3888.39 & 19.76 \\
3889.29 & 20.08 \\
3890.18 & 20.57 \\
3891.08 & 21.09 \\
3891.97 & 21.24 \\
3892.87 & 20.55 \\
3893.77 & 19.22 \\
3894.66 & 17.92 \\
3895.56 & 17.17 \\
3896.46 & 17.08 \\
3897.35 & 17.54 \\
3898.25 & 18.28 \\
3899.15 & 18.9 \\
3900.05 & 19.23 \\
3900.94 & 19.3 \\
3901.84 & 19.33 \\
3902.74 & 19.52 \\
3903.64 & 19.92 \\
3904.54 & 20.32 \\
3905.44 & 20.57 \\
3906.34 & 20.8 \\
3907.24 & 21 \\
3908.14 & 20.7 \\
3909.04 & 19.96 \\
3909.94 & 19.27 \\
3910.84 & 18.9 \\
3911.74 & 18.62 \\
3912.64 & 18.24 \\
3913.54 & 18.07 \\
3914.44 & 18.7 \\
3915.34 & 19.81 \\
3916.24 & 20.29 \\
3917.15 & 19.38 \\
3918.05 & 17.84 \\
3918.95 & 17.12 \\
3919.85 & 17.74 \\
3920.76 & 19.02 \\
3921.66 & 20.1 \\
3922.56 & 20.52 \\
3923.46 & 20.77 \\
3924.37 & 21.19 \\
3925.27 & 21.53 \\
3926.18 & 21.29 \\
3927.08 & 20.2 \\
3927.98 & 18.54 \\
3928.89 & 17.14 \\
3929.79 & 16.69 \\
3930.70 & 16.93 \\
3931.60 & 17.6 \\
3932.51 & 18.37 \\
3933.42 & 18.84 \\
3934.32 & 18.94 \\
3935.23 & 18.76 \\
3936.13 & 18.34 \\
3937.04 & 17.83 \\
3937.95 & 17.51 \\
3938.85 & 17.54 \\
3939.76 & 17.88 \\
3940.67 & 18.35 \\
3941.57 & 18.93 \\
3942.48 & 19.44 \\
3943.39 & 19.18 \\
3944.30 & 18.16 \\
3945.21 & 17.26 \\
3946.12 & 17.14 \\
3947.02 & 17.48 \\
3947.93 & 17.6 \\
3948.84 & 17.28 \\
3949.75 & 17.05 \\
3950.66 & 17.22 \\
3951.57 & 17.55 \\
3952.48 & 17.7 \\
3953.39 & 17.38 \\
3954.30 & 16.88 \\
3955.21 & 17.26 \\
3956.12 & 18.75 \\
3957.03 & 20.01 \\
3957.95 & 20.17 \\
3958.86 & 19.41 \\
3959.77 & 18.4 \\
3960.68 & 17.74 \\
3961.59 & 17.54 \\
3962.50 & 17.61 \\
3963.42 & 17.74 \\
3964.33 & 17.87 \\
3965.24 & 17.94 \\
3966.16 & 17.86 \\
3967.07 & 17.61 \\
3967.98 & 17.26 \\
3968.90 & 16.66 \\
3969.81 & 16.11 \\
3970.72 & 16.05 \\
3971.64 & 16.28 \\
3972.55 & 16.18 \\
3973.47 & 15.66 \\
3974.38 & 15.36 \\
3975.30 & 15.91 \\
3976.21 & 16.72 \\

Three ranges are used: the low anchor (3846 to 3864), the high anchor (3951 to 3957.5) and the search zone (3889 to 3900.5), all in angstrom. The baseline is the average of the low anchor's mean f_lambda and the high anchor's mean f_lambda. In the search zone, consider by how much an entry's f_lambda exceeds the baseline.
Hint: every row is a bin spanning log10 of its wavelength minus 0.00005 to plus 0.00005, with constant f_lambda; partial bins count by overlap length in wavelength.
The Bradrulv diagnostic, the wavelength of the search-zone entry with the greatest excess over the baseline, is 3891.97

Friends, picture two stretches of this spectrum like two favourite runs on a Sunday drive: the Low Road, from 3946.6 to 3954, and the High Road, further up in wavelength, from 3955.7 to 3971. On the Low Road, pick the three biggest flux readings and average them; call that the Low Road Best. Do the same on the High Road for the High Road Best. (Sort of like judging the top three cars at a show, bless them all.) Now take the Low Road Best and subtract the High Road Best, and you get -2.2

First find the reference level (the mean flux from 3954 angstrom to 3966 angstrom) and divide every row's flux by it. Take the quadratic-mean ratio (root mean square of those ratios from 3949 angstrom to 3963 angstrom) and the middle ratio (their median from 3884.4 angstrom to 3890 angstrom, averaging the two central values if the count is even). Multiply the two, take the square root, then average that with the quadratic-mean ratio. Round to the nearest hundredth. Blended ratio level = 1.02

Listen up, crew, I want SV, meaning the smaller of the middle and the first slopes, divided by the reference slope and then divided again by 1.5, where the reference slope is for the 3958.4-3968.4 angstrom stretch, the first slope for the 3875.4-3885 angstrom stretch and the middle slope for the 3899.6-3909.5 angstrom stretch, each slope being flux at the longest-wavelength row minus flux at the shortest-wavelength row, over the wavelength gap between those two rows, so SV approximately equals -0.2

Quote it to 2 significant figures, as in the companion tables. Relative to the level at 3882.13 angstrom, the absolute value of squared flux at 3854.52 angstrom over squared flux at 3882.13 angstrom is 1.9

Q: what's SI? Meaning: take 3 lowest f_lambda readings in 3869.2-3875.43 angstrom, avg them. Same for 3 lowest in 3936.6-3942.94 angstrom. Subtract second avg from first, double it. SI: 11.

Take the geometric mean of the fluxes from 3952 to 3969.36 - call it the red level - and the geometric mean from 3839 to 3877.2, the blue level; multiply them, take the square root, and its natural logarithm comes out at 3.1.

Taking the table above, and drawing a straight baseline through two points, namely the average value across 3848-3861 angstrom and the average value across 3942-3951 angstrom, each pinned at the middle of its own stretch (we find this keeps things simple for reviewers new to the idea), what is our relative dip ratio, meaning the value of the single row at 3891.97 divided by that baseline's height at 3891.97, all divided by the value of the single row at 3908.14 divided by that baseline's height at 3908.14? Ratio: 0.946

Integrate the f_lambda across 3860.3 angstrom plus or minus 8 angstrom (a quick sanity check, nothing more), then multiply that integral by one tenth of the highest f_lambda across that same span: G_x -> 1319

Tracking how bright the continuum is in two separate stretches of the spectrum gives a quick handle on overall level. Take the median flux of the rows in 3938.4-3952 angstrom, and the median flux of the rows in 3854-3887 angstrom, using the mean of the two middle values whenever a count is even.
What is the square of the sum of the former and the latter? 1746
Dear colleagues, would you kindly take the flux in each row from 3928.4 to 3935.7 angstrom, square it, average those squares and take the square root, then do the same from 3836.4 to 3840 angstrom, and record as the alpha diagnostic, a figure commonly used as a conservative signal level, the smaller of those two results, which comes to 18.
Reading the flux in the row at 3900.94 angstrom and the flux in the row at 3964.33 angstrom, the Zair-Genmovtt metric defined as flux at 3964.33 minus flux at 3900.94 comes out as -1.4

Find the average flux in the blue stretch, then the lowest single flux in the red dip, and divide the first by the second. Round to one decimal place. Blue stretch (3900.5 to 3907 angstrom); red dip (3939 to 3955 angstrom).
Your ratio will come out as 1.2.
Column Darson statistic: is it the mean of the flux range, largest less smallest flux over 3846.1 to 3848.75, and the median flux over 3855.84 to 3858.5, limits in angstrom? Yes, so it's 14.3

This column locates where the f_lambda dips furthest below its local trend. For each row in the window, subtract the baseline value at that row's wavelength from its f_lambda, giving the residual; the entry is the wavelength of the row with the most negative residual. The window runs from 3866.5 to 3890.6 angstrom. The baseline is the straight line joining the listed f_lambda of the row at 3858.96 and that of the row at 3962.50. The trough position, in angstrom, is 3879.45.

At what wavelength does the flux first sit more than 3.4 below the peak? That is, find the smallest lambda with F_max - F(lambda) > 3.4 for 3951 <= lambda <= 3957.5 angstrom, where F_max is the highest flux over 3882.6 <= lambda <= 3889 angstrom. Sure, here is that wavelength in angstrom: 3951.57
